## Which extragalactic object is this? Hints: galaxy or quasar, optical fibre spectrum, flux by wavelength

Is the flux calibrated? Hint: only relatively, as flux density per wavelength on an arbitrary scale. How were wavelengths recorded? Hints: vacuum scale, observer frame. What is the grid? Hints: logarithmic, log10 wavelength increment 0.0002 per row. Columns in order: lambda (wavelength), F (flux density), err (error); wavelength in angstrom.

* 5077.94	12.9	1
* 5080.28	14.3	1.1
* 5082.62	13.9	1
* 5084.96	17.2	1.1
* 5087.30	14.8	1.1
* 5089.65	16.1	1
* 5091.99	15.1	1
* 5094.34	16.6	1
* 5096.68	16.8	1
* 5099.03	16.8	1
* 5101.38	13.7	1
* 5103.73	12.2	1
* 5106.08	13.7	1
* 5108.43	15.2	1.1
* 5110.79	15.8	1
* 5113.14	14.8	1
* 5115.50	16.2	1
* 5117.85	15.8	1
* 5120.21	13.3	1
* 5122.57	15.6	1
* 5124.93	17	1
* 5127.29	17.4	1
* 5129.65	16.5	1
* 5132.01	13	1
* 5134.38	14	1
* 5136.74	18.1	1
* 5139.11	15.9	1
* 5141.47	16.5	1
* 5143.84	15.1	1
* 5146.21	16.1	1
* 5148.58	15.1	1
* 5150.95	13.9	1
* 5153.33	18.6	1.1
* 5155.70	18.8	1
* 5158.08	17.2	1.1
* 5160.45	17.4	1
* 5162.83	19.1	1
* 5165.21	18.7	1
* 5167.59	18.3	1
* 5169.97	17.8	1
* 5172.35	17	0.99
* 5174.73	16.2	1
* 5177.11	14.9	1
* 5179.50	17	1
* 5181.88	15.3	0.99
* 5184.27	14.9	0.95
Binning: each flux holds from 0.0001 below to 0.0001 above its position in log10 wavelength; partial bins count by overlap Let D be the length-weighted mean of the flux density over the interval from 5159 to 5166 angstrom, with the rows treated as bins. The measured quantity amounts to 18.3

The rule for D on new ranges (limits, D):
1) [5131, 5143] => 15.5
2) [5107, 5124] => 15.2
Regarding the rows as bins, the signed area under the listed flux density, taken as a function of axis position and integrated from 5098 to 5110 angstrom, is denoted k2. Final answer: 172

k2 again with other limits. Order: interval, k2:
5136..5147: 179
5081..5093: 185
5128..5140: 187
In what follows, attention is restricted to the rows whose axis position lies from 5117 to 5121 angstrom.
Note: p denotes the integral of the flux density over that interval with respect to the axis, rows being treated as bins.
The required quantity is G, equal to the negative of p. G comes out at -58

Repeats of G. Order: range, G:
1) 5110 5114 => -61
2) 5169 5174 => -86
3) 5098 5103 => -75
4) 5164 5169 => -92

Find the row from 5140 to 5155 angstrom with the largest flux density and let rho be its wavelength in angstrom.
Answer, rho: 5153.33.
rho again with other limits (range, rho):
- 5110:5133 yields 5127.29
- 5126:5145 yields 5136.74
